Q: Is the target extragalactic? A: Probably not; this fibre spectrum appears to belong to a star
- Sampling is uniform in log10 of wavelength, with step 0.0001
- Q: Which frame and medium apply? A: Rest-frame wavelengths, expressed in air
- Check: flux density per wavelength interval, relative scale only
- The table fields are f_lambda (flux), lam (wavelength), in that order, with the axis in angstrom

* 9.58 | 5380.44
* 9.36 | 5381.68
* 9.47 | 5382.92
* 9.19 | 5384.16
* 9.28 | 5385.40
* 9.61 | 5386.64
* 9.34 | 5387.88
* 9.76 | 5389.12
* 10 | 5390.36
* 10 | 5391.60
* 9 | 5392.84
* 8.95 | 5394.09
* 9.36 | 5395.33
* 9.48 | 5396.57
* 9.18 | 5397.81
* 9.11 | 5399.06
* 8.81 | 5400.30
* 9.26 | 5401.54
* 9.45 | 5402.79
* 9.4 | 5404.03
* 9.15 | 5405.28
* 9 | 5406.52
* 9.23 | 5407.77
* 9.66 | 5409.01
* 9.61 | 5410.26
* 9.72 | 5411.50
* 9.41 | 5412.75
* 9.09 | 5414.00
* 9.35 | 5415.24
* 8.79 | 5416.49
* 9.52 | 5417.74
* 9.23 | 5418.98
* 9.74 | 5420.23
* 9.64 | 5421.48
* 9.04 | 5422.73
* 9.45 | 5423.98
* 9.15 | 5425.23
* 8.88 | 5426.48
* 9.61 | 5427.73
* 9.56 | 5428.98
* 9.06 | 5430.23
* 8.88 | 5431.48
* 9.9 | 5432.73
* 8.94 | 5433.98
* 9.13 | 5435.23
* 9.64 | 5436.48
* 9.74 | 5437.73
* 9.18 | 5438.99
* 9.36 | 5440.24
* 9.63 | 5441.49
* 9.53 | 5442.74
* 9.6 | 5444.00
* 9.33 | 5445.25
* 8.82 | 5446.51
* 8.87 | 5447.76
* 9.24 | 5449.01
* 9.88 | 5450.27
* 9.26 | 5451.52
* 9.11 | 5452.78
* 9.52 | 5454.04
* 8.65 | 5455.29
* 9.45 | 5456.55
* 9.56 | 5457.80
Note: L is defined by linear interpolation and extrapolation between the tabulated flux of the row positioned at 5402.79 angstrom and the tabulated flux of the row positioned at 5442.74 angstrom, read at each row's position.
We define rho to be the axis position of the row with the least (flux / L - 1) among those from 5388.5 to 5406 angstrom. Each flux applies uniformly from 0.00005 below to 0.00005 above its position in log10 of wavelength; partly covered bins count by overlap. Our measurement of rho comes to 5400.30 angstrom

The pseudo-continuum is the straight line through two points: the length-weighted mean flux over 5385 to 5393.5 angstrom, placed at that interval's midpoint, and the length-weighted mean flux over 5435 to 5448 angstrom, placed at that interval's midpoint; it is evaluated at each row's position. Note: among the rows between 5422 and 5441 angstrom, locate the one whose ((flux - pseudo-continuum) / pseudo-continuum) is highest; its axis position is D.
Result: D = 5432.73 angstrom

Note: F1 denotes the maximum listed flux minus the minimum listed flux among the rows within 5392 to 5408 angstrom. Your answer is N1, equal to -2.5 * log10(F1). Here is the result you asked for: 0.4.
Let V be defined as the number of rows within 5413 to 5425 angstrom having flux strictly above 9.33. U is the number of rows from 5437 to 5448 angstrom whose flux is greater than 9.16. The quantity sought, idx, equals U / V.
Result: 1.4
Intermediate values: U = 7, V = 5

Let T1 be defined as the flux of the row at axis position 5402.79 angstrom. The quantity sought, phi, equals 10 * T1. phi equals 94.5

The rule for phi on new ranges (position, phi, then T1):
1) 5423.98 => 94.5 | 9.45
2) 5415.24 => 93.5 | 9.35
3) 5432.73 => 99.0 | 9.9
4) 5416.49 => 87.9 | 8.79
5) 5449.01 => 92.4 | 9.24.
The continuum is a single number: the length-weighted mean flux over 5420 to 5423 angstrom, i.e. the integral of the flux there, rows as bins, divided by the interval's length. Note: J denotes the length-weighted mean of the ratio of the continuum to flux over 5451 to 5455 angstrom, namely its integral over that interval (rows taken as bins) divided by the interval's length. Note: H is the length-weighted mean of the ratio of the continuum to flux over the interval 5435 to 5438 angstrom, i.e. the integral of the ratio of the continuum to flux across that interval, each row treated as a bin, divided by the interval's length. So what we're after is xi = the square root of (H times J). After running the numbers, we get 1.01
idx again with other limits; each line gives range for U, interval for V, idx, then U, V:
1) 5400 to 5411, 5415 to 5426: 1.2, 6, 5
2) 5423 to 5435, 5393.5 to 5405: 1.0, 4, 4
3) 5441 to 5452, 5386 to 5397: 1.0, 7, 7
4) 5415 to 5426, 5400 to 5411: 1.5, 6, 4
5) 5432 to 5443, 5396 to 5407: 2.3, 7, 3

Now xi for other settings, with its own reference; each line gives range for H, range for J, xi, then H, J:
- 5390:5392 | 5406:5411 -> 0.98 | 0.949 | 1.01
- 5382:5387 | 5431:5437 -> 1.02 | 1.011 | 1.02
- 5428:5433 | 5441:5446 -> 1.01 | 1.018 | 1.00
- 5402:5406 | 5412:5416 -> 1.02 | 1.016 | 1.02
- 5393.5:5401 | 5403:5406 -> 1.03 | 1.038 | 1.02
